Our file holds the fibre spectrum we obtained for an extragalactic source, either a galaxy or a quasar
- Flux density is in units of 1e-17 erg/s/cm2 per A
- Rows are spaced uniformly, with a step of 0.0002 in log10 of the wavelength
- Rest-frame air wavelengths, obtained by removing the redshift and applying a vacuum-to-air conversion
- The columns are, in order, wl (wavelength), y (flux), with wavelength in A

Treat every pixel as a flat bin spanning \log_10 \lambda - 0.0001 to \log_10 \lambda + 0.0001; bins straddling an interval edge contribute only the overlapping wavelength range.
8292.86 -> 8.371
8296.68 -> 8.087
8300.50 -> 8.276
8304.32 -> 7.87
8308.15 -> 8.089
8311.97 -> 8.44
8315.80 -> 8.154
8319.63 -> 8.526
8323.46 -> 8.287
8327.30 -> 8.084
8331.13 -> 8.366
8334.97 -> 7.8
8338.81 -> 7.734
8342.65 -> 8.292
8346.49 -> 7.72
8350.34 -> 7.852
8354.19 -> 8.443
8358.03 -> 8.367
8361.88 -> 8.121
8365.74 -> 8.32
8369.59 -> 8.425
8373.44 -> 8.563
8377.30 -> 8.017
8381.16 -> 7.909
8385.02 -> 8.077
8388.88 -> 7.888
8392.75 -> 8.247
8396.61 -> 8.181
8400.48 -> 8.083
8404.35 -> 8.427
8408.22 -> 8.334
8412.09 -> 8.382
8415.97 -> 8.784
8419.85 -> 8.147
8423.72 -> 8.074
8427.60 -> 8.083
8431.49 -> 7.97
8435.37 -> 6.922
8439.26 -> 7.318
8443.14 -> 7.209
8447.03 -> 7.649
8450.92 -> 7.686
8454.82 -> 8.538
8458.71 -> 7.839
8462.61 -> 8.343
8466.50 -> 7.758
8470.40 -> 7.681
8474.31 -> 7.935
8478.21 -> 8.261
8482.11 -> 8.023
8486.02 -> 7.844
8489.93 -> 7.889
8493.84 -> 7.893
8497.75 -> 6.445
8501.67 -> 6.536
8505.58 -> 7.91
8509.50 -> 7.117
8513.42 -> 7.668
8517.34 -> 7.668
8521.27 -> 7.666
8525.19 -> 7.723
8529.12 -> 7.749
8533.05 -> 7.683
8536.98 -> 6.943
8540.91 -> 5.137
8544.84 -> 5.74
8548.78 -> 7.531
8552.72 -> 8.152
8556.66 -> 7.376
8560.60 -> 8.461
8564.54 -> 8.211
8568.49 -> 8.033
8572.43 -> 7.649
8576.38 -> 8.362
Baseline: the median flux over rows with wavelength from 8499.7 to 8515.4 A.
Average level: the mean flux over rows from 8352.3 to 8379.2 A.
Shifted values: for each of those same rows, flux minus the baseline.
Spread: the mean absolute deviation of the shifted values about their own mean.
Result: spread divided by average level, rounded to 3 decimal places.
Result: 0.017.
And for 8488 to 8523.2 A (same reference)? 0.065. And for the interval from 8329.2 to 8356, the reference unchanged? 0.036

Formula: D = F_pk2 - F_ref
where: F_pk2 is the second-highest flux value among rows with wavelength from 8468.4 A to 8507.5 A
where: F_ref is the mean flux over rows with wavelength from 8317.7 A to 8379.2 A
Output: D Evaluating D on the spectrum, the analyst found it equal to -0.16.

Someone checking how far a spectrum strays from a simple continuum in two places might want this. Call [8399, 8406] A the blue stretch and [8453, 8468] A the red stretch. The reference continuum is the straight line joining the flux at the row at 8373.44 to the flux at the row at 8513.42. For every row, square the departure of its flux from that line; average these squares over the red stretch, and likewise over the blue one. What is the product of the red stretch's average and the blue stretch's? 0.0054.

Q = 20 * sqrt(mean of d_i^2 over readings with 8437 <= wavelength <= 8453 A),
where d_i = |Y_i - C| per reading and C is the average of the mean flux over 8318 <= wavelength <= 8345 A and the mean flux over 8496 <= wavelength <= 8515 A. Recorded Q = 5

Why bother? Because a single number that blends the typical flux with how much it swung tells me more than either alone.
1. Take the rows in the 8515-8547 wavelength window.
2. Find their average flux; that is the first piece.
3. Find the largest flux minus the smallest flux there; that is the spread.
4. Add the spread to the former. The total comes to 9.7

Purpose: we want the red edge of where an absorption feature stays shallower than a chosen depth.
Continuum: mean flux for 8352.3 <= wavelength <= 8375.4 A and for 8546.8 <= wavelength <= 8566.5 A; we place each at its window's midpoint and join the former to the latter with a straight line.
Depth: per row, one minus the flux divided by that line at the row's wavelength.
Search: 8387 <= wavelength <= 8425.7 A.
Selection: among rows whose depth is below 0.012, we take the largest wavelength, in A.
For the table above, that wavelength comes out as 8415.97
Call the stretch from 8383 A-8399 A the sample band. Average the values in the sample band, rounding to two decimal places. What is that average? 8.10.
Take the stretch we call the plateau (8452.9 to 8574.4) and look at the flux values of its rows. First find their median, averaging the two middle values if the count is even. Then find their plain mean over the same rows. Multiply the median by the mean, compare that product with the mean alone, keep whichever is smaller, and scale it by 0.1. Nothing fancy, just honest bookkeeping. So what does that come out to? 0.759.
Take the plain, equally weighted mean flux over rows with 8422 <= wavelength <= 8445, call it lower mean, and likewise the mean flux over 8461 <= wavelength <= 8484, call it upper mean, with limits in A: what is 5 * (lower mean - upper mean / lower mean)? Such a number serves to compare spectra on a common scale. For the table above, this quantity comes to 32.7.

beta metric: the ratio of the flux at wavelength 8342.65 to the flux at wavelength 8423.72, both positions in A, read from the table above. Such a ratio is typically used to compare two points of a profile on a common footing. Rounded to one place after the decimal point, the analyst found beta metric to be 1.0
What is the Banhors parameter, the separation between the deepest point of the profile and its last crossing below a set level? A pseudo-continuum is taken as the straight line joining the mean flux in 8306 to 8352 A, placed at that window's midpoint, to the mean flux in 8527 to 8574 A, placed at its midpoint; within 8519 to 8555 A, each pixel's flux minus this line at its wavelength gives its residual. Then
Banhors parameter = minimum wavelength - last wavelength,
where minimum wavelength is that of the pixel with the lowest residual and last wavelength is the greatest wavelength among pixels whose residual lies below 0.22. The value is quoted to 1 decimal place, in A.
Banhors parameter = -7.9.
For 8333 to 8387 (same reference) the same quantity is -46.2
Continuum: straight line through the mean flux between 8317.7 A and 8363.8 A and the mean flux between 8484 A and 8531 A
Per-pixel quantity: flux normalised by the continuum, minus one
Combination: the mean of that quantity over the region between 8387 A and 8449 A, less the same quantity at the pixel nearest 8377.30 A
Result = 0.015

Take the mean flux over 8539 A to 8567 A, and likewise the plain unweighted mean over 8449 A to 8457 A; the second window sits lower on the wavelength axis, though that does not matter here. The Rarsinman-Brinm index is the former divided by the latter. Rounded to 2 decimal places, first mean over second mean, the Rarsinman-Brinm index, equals 0.89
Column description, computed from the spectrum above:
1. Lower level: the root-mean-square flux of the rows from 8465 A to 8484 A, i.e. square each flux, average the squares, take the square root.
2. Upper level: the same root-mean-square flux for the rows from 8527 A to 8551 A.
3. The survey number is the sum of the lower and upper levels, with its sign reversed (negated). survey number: -14.8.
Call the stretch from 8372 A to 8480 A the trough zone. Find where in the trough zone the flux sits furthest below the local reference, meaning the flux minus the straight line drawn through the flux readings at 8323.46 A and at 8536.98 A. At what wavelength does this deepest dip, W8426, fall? 8435.37 A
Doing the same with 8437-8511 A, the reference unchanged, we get 8497.75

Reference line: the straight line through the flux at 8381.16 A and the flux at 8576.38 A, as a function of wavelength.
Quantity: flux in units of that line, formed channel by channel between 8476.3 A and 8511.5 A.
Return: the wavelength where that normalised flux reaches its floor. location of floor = 8497.75 A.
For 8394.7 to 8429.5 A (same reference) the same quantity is 8427.60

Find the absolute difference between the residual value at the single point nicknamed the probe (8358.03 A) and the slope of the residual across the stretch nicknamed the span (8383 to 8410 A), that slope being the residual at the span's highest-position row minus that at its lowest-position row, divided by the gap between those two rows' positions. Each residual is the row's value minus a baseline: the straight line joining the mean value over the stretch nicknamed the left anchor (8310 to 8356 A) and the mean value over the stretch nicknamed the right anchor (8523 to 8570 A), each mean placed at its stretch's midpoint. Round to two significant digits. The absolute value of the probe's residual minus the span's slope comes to 0.30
